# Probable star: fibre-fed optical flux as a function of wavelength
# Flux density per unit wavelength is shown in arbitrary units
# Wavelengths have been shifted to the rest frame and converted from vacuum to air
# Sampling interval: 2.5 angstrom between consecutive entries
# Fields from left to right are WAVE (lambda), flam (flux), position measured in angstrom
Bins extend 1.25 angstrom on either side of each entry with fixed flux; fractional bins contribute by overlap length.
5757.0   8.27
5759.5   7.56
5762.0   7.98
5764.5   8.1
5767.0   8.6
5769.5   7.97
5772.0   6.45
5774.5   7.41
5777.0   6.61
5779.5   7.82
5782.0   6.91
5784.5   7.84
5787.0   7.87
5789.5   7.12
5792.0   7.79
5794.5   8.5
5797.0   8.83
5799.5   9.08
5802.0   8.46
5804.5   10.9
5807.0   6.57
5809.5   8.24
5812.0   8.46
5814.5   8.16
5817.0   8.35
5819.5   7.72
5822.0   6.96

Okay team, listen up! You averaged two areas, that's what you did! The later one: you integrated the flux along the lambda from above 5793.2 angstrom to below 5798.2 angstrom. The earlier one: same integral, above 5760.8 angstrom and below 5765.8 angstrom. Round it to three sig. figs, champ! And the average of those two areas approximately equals 41.8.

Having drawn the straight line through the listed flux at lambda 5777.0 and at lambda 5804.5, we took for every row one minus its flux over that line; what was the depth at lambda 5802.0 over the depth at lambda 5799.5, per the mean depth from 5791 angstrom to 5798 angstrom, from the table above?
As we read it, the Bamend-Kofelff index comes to 18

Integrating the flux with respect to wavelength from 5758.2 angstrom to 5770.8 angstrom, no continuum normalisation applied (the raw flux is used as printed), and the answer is 101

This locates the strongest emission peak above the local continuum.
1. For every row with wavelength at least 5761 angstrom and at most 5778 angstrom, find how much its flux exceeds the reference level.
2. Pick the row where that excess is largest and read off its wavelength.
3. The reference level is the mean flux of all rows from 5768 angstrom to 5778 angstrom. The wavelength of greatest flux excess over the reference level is 5767.0 angstrom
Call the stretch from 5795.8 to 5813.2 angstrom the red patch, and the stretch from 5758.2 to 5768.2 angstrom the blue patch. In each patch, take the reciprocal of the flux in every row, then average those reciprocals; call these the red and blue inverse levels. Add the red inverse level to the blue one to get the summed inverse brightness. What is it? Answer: 0.242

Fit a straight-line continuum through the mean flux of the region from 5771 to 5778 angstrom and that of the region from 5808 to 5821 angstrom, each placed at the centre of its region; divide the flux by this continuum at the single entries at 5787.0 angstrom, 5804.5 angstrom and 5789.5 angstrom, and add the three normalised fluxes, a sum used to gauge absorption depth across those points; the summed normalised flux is 3.45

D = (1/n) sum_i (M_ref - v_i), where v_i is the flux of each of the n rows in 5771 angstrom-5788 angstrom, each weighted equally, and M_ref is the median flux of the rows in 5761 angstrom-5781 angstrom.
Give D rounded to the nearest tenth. 0.6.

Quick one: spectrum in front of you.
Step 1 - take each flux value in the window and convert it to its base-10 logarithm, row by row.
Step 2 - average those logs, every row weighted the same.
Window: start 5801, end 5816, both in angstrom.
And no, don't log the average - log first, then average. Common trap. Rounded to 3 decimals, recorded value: 0.923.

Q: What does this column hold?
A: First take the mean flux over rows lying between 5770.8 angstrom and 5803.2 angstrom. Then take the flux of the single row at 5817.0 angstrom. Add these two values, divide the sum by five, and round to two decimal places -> 3.22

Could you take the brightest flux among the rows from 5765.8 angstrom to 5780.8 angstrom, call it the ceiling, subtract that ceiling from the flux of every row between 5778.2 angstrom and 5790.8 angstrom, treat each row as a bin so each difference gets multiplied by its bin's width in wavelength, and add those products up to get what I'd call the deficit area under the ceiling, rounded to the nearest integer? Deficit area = -14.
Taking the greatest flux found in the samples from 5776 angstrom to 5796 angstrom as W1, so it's 8.5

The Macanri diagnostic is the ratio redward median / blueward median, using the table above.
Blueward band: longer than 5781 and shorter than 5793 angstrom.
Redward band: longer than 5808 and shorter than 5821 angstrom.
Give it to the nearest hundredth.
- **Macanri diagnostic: 1.06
